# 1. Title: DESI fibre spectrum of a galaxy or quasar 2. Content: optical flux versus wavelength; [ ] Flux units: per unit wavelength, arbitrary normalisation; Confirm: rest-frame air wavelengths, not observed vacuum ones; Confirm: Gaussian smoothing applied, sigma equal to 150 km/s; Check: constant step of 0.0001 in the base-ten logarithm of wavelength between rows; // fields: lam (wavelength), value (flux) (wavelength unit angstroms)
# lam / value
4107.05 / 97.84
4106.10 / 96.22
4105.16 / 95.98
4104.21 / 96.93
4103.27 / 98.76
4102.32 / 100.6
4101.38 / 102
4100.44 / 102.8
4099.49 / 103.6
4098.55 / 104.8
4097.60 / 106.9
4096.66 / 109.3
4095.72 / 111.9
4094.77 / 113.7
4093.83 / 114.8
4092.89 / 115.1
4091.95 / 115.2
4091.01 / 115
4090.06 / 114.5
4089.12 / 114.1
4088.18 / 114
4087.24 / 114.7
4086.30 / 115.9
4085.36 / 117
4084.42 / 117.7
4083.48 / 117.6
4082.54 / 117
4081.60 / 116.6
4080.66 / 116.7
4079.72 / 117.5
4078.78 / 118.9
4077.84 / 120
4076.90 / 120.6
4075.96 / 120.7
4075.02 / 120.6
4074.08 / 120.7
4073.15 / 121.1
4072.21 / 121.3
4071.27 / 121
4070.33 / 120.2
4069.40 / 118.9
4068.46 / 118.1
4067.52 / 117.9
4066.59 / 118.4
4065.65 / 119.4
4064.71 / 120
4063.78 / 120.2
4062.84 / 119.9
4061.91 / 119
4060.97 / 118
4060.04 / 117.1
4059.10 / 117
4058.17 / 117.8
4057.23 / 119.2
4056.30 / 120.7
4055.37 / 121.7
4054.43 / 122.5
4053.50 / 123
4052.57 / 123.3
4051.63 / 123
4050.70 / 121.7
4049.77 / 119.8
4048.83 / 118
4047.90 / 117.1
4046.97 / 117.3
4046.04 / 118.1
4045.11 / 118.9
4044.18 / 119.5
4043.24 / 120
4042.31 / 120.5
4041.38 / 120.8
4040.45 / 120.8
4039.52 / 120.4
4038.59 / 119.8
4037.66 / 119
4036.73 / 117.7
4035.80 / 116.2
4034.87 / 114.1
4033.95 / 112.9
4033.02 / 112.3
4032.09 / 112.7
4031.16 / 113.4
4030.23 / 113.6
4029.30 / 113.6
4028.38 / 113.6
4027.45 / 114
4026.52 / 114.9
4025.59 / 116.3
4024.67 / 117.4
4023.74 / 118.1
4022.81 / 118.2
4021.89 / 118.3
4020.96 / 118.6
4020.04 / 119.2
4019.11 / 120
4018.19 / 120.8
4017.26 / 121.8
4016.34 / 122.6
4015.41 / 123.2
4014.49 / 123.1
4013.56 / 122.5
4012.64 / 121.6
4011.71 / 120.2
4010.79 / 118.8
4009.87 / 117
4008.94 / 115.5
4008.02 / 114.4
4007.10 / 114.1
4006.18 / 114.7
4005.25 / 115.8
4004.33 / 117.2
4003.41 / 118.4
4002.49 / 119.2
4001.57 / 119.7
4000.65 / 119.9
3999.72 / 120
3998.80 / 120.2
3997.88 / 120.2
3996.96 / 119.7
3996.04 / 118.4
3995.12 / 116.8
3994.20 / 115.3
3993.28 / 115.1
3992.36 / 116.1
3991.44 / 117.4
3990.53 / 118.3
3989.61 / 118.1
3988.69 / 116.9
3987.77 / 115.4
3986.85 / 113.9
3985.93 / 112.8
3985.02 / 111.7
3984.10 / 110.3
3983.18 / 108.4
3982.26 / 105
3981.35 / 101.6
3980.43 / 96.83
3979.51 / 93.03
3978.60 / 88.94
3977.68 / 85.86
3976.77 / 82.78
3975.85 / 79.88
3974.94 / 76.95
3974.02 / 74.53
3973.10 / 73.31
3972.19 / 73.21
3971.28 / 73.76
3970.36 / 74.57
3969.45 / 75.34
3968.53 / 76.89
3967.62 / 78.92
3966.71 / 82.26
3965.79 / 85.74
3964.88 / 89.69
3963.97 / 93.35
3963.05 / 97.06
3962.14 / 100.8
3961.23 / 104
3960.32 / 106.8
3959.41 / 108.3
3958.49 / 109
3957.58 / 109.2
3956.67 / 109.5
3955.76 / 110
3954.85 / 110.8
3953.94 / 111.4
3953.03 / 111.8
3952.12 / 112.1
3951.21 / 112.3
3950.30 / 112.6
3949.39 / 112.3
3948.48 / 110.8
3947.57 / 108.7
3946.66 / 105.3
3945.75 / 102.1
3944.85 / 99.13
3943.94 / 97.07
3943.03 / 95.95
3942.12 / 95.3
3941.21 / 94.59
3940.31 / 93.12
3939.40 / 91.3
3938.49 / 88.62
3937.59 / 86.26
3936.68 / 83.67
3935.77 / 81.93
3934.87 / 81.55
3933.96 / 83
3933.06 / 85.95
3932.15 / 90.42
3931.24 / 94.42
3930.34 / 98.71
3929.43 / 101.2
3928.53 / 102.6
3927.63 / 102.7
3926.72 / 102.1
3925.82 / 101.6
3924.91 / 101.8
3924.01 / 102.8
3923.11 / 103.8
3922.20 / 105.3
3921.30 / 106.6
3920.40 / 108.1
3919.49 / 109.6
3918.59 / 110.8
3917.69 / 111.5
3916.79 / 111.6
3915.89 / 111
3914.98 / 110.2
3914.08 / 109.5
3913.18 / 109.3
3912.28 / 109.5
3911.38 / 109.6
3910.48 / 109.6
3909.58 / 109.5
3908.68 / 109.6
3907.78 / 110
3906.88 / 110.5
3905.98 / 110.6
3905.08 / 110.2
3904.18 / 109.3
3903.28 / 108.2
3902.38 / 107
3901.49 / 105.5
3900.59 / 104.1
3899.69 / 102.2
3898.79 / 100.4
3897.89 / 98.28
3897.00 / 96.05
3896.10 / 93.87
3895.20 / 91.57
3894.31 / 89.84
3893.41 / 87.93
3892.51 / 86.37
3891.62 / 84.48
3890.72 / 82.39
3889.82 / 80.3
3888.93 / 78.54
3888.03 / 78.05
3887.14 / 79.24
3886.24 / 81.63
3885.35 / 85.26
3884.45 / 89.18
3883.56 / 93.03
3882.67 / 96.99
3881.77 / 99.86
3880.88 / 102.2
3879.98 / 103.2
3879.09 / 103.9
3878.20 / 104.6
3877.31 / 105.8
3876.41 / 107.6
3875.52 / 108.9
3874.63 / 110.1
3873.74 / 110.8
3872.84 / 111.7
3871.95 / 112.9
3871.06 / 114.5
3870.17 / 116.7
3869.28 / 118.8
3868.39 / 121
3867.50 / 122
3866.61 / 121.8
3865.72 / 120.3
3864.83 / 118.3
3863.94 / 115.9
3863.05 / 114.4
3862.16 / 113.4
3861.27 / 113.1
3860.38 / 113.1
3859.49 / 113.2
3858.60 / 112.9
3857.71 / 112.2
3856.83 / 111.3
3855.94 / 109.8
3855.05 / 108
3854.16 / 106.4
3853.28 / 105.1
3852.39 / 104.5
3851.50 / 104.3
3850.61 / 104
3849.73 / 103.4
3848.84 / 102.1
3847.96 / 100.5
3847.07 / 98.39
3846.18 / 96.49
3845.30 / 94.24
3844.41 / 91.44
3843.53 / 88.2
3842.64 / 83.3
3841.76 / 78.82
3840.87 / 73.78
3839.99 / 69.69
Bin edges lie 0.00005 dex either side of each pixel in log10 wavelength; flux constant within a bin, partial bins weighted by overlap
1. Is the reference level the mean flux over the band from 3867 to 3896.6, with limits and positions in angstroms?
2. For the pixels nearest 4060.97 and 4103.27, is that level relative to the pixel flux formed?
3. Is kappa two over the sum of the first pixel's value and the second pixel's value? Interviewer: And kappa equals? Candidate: 1.09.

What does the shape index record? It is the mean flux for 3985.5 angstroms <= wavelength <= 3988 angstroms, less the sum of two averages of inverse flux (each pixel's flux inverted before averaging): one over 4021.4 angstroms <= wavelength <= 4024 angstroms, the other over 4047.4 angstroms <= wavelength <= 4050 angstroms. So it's 114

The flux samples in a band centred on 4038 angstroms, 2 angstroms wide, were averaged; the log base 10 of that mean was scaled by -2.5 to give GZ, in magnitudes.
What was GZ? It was -5.19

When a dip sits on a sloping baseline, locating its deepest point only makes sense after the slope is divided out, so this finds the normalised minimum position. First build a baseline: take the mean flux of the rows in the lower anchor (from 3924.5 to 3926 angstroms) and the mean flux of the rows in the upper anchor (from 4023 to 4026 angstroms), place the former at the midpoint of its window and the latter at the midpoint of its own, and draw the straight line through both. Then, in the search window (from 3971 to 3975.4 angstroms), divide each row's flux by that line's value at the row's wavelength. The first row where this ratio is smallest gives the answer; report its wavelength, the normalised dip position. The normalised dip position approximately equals 3972.19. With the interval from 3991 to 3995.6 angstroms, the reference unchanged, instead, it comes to 3993.28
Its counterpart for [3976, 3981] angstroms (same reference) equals 3976.77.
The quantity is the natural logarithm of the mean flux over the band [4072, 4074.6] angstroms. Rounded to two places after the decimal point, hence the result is 4.80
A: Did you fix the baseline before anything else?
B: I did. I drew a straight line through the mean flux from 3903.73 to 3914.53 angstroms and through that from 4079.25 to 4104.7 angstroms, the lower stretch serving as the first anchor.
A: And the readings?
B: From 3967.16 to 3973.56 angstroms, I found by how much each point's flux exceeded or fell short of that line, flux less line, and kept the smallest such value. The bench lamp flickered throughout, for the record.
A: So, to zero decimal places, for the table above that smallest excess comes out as -37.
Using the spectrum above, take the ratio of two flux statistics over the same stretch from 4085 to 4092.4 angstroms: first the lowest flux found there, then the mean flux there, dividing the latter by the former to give 1.01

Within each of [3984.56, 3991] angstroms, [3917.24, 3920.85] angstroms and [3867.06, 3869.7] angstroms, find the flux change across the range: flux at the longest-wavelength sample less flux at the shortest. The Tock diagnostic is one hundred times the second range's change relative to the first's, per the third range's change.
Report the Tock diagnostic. 16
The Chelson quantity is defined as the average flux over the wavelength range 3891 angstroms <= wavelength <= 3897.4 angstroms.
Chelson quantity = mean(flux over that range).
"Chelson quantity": 90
